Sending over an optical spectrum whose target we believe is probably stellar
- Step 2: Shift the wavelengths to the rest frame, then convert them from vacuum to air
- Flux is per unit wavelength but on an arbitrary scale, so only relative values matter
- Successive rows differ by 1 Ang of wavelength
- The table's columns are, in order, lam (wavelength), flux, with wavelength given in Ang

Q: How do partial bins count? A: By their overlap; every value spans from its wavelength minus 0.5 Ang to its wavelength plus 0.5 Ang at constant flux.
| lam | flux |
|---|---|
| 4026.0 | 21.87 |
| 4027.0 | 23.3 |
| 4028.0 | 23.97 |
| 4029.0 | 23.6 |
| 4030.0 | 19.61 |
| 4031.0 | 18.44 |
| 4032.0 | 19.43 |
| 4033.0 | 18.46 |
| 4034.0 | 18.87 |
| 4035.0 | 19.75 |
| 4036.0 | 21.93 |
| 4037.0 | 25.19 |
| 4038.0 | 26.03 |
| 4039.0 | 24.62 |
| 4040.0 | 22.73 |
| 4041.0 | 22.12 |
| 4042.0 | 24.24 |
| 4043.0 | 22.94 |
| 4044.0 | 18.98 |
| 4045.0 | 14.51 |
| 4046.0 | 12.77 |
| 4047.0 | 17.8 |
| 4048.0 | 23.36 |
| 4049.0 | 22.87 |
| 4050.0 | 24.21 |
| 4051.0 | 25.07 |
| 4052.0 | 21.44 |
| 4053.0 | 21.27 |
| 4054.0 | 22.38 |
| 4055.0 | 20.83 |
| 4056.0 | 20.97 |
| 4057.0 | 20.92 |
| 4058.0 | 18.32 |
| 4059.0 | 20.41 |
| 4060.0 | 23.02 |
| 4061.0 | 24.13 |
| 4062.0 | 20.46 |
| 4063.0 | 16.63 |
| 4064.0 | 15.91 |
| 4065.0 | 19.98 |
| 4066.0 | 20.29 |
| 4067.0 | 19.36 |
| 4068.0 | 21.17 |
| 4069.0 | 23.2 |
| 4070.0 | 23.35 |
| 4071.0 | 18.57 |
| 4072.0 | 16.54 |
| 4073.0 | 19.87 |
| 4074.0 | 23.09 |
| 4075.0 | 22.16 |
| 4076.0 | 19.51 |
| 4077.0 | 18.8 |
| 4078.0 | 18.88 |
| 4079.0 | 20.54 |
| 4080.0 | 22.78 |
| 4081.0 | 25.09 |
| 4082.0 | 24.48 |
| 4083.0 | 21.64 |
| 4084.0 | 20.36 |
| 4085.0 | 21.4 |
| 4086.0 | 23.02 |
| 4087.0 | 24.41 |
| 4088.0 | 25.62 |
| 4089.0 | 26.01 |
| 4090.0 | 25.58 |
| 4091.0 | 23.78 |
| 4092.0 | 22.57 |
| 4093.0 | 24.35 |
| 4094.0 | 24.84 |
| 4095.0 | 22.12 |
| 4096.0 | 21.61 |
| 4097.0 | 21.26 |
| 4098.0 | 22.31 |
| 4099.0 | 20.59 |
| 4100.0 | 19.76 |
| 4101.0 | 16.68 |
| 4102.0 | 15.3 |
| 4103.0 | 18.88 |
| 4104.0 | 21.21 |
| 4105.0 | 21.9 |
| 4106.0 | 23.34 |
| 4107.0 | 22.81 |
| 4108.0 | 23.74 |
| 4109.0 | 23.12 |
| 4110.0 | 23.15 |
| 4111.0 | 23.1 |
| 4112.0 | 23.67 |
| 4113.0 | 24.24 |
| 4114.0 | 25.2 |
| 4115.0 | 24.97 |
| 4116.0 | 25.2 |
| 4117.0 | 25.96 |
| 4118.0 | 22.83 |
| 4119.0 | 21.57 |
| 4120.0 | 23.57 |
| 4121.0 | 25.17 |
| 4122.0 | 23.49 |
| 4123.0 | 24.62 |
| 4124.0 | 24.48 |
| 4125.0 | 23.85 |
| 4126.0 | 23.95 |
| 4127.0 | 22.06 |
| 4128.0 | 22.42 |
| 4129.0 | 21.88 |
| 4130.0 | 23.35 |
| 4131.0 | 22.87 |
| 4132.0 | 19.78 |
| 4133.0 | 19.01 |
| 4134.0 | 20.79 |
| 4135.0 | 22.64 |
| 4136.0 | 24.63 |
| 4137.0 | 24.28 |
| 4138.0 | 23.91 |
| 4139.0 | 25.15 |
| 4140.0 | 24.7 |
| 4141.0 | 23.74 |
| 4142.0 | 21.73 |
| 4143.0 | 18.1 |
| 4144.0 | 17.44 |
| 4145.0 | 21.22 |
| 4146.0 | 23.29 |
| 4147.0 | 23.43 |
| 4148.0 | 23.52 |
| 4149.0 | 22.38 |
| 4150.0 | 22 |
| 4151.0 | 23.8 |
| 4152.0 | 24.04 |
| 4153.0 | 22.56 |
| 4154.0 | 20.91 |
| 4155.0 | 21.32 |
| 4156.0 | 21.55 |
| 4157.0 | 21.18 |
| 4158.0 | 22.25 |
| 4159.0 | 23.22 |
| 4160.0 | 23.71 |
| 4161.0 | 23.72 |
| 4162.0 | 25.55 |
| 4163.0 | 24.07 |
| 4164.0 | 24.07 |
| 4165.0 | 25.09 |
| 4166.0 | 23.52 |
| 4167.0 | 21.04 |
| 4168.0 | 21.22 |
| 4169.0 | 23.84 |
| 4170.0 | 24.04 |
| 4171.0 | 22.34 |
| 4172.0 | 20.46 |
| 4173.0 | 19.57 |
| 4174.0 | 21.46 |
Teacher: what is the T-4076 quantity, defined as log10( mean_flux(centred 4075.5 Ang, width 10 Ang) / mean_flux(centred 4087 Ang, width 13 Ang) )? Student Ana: -0.07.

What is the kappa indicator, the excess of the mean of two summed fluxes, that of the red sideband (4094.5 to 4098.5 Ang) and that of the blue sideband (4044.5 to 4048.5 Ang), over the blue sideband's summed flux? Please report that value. 9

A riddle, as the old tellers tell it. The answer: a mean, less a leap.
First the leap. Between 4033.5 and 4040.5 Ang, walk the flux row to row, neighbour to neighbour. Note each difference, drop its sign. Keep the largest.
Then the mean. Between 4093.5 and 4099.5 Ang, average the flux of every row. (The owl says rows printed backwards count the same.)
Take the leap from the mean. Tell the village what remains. 18.9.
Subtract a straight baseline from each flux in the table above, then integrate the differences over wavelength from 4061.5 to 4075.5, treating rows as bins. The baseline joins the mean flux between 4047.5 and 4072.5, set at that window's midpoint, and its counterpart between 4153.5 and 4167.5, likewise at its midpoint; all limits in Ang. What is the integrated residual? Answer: -16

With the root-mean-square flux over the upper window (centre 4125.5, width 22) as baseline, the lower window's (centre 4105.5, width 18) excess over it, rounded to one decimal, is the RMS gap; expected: -1.4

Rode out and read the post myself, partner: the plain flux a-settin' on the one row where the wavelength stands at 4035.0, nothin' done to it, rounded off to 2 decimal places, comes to 19.75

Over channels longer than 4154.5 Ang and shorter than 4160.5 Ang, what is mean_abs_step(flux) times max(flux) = 15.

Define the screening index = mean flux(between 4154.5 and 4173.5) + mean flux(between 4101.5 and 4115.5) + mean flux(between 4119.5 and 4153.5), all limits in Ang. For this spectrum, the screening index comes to 68.0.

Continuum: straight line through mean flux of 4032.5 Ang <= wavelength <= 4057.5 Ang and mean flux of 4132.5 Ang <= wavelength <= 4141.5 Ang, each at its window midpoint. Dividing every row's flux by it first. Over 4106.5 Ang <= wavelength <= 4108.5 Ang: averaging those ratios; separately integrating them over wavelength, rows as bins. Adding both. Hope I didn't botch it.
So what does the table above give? 3.09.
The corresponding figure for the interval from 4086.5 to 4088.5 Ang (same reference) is 3.38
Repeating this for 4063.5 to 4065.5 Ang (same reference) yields 2.47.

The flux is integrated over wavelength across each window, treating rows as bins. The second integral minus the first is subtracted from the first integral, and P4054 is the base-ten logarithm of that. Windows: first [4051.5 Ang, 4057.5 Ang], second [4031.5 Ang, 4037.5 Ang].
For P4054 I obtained 2.12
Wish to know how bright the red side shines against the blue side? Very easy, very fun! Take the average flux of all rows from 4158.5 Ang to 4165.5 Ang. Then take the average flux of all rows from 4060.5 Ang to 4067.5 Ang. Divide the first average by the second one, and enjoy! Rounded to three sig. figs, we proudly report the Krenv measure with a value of 1.24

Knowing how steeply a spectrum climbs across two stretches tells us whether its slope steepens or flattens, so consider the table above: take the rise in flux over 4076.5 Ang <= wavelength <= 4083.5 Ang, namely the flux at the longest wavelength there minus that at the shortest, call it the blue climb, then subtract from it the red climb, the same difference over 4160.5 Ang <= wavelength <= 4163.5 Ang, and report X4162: 2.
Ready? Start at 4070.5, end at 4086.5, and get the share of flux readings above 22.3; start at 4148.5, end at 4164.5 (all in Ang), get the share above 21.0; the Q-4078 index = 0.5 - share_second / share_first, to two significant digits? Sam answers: -2.5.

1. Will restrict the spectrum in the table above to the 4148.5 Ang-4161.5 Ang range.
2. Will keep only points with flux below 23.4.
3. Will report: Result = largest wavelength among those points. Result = 4159.0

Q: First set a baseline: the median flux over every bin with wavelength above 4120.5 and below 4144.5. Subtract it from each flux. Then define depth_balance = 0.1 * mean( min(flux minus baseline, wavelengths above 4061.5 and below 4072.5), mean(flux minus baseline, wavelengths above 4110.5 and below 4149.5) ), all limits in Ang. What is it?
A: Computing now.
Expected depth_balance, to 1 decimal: -0.4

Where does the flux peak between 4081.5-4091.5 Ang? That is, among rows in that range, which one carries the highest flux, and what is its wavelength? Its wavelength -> 4089.0 Ang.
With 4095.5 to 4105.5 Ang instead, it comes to 4098.0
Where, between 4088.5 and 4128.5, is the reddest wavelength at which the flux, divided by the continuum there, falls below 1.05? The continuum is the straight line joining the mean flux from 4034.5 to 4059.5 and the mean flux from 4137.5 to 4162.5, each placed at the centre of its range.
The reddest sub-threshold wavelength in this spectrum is 4128.0 Ang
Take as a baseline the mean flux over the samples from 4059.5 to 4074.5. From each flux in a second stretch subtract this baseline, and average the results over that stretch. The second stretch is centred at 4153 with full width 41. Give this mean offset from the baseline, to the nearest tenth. 2.2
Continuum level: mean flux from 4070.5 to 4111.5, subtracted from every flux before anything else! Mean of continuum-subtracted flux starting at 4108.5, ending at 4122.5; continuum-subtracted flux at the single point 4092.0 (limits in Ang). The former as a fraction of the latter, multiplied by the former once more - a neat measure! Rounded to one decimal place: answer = 6.0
